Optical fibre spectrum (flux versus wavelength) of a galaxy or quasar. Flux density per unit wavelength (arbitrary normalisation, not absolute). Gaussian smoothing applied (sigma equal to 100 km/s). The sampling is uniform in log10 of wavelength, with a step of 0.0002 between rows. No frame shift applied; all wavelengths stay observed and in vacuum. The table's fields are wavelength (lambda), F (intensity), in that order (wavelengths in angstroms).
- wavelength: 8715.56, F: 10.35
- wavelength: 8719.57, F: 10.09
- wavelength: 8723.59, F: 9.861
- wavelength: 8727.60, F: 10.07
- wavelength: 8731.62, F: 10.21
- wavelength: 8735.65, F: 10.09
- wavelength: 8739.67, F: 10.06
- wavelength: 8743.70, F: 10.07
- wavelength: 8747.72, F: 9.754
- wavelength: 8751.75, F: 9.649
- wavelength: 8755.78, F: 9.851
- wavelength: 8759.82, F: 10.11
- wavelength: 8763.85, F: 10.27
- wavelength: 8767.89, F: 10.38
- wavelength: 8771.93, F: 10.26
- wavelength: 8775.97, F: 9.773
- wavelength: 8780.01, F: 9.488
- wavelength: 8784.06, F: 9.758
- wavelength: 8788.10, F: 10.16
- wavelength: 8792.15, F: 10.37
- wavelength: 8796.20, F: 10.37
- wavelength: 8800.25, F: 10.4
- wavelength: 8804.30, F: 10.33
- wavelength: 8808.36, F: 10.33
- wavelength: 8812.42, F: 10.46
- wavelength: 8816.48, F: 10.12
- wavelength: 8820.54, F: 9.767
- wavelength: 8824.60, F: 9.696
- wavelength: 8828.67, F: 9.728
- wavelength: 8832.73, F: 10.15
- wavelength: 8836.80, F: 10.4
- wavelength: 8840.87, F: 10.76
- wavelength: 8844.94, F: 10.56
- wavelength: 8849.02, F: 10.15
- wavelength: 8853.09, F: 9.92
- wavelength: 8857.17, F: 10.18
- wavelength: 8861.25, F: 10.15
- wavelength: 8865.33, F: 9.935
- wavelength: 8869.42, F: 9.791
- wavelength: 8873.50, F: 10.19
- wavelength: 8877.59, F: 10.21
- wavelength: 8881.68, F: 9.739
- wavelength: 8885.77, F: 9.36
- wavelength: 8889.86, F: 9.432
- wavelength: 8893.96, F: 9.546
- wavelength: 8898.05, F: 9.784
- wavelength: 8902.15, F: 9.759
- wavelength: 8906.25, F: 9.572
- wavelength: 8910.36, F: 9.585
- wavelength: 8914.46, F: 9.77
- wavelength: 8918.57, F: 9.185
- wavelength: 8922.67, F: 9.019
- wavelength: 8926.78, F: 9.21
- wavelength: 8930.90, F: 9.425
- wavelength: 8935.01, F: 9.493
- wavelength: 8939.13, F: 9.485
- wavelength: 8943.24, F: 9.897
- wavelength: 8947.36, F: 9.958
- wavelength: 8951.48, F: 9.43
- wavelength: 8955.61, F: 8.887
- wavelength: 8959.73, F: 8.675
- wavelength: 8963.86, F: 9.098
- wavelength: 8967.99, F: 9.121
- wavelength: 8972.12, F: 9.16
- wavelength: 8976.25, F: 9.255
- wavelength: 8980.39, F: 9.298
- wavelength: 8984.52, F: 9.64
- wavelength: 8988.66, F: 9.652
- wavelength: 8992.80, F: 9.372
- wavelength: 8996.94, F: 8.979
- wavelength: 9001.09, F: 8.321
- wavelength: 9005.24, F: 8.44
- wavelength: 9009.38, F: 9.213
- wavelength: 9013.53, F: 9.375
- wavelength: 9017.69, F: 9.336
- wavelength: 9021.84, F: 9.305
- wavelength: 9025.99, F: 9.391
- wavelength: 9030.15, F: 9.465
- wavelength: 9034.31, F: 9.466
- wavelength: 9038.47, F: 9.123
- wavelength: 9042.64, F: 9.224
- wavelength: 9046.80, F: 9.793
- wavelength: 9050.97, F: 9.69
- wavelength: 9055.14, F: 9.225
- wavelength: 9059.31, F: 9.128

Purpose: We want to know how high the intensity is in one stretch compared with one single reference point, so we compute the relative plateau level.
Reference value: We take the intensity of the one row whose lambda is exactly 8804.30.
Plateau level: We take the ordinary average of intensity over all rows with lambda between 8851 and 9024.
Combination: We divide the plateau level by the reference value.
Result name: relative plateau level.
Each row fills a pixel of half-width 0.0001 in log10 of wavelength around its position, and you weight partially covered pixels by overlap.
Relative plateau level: 0.92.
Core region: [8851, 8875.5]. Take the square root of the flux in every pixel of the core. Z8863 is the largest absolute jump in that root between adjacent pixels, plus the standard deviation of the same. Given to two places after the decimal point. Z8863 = 0.09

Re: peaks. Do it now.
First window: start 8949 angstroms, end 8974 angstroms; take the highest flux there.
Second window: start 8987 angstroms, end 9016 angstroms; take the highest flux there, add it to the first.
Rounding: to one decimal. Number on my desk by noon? 19.1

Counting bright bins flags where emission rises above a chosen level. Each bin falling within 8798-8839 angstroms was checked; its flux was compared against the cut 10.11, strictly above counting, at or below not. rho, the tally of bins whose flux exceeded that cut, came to 7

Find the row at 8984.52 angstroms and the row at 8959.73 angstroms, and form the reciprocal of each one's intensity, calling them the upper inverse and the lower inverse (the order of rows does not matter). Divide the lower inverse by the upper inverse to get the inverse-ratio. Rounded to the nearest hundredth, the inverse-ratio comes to 1.11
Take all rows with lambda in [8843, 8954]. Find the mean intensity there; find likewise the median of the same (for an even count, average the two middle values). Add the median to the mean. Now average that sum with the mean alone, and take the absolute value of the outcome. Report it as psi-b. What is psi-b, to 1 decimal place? 14.6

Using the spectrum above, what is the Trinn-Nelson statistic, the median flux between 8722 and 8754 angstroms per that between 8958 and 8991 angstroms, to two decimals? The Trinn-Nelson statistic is 1.09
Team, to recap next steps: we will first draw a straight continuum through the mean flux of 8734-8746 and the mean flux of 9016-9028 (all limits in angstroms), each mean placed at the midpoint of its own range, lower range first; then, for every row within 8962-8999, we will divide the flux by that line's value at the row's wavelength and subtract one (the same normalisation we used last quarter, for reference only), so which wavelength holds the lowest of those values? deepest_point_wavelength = 8996.94 angstroms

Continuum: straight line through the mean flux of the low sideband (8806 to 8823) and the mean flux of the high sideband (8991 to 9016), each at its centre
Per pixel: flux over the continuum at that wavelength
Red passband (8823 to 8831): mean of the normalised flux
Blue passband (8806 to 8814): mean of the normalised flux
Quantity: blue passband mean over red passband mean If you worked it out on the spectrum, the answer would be 1.06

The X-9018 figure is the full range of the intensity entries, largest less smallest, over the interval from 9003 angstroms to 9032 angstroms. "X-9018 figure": 1.025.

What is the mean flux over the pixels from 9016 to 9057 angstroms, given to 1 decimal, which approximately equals 9.4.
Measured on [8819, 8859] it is 10.1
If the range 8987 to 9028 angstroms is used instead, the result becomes 9.1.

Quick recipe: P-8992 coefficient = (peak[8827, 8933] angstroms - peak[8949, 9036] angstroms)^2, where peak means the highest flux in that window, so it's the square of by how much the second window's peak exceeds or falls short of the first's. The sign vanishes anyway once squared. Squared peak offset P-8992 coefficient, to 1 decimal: 1.2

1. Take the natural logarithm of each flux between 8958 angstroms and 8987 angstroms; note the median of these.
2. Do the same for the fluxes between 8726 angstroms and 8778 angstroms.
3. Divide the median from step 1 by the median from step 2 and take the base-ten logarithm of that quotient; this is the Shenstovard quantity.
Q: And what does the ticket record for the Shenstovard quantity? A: -0.018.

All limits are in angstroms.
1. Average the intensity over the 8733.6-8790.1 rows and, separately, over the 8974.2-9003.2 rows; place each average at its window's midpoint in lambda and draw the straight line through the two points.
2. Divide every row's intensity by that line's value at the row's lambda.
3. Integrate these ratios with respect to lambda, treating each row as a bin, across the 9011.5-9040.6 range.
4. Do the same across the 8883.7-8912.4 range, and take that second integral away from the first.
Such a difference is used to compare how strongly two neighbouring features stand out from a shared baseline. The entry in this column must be 1.1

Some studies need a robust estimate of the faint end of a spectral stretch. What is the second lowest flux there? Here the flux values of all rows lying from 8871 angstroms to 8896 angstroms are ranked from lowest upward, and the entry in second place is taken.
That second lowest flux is 9.432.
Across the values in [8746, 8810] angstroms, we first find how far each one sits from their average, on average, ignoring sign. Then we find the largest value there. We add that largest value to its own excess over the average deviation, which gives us 20.5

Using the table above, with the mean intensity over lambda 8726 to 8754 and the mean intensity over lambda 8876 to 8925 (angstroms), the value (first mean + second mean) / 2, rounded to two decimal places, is 9.78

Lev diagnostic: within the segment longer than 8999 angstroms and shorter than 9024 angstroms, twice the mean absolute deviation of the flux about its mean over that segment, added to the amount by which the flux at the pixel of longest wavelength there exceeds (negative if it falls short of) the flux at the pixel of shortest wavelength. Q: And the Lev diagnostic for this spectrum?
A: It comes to 1.81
